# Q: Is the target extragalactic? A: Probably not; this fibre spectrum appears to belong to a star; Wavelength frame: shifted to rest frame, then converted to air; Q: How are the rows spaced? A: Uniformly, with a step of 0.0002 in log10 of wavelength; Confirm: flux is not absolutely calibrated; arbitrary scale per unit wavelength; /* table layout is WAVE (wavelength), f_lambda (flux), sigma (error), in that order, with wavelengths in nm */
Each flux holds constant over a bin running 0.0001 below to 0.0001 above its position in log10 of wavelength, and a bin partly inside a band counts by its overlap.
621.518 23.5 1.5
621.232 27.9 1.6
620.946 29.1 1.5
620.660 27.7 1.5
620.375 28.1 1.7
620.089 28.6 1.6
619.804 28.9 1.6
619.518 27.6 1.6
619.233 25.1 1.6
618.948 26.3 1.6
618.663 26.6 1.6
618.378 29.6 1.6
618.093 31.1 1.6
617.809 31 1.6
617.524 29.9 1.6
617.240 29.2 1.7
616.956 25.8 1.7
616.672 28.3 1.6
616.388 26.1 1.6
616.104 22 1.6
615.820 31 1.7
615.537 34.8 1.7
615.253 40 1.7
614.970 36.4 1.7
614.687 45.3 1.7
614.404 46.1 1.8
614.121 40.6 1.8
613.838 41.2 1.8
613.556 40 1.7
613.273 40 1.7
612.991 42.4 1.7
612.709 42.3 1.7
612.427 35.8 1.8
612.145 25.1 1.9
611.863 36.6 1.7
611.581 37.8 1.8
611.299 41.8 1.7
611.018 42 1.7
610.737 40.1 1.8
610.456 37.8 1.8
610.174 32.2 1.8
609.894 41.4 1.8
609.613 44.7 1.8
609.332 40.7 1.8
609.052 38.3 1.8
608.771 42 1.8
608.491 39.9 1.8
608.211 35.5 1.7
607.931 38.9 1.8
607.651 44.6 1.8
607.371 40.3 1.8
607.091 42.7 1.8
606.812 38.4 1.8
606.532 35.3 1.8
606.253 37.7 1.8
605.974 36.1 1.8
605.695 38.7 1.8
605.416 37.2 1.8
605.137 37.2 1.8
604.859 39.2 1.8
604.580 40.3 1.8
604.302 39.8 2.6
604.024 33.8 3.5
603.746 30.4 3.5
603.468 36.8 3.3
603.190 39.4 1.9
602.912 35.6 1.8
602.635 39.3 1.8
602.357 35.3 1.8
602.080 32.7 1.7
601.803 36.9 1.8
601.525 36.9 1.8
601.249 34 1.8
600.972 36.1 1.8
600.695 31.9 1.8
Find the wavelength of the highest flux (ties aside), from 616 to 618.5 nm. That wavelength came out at 618.093 nm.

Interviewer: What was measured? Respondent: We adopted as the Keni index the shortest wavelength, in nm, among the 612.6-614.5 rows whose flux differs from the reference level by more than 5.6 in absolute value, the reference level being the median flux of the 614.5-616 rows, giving 612.709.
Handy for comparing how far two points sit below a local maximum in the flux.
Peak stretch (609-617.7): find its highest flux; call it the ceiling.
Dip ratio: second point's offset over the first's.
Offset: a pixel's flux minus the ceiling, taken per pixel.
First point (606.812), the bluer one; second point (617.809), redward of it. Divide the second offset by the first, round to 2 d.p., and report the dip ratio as 1.96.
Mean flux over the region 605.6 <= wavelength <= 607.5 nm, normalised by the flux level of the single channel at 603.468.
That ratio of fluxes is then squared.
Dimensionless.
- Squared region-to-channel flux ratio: 1.09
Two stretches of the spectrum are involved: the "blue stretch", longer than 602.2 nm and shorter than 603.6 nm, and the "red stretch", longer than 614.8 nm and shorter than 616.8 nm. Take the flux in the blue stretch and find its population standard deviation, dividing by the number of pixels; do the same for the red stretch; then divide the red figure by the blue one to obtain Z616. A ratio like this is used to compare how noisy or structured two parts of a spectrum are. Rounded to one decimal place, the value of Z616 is 3.3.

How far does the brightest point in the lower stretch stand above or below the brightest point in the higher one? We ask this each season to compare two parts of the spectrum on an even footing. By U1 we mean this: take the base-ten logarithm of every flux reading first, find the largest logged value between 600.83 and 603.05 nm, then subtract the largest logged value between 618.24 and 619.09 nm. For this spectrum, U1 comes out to 0.12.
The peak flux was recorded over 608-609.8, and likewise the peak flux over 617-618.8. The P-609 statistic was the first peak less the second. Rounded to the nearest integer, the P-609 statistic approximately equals 14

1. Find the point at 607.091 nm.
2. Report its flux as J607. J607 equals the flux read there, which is 42.7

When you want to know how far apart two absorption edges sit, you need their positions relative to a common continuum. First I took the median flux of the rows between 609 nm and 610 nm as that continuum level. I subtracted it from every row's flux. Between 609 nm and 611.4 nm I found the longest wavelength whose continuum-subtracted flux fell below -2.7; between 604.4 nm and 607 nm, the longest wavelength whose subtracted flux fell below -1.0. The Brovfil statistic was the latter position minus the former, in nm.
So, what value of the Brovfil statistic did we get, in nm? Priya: -3.64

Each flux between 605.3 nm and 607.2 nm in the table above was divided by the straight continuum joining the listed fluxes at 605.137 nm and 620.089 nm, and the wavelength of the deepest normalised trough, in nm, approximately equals 606.532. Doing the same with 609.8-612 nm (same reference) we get 610.174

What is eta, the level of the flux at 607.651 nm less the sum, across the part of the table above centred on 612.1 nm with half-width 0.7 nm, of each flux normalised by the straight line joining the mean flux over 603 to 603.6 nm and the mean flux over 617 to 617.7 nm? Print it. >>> 39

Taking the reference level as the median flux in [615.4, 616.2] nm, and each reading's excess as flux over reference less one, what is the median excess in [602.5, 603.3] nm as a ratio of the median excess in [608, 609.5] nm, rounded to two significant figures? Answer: 0.93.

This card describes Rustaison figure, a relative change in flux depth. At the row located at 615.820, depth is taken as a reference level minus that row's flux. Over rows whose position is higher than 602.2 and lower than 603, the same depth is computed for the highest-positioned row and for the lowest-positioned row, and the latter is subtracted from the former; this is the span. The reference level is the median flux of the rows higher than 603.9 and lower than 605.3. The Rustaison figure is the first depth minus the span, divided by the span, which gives -28.3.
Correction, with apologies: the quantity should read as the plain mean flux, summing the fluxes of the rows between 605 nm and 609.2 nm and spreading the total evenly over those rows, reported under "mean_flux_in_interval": 39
